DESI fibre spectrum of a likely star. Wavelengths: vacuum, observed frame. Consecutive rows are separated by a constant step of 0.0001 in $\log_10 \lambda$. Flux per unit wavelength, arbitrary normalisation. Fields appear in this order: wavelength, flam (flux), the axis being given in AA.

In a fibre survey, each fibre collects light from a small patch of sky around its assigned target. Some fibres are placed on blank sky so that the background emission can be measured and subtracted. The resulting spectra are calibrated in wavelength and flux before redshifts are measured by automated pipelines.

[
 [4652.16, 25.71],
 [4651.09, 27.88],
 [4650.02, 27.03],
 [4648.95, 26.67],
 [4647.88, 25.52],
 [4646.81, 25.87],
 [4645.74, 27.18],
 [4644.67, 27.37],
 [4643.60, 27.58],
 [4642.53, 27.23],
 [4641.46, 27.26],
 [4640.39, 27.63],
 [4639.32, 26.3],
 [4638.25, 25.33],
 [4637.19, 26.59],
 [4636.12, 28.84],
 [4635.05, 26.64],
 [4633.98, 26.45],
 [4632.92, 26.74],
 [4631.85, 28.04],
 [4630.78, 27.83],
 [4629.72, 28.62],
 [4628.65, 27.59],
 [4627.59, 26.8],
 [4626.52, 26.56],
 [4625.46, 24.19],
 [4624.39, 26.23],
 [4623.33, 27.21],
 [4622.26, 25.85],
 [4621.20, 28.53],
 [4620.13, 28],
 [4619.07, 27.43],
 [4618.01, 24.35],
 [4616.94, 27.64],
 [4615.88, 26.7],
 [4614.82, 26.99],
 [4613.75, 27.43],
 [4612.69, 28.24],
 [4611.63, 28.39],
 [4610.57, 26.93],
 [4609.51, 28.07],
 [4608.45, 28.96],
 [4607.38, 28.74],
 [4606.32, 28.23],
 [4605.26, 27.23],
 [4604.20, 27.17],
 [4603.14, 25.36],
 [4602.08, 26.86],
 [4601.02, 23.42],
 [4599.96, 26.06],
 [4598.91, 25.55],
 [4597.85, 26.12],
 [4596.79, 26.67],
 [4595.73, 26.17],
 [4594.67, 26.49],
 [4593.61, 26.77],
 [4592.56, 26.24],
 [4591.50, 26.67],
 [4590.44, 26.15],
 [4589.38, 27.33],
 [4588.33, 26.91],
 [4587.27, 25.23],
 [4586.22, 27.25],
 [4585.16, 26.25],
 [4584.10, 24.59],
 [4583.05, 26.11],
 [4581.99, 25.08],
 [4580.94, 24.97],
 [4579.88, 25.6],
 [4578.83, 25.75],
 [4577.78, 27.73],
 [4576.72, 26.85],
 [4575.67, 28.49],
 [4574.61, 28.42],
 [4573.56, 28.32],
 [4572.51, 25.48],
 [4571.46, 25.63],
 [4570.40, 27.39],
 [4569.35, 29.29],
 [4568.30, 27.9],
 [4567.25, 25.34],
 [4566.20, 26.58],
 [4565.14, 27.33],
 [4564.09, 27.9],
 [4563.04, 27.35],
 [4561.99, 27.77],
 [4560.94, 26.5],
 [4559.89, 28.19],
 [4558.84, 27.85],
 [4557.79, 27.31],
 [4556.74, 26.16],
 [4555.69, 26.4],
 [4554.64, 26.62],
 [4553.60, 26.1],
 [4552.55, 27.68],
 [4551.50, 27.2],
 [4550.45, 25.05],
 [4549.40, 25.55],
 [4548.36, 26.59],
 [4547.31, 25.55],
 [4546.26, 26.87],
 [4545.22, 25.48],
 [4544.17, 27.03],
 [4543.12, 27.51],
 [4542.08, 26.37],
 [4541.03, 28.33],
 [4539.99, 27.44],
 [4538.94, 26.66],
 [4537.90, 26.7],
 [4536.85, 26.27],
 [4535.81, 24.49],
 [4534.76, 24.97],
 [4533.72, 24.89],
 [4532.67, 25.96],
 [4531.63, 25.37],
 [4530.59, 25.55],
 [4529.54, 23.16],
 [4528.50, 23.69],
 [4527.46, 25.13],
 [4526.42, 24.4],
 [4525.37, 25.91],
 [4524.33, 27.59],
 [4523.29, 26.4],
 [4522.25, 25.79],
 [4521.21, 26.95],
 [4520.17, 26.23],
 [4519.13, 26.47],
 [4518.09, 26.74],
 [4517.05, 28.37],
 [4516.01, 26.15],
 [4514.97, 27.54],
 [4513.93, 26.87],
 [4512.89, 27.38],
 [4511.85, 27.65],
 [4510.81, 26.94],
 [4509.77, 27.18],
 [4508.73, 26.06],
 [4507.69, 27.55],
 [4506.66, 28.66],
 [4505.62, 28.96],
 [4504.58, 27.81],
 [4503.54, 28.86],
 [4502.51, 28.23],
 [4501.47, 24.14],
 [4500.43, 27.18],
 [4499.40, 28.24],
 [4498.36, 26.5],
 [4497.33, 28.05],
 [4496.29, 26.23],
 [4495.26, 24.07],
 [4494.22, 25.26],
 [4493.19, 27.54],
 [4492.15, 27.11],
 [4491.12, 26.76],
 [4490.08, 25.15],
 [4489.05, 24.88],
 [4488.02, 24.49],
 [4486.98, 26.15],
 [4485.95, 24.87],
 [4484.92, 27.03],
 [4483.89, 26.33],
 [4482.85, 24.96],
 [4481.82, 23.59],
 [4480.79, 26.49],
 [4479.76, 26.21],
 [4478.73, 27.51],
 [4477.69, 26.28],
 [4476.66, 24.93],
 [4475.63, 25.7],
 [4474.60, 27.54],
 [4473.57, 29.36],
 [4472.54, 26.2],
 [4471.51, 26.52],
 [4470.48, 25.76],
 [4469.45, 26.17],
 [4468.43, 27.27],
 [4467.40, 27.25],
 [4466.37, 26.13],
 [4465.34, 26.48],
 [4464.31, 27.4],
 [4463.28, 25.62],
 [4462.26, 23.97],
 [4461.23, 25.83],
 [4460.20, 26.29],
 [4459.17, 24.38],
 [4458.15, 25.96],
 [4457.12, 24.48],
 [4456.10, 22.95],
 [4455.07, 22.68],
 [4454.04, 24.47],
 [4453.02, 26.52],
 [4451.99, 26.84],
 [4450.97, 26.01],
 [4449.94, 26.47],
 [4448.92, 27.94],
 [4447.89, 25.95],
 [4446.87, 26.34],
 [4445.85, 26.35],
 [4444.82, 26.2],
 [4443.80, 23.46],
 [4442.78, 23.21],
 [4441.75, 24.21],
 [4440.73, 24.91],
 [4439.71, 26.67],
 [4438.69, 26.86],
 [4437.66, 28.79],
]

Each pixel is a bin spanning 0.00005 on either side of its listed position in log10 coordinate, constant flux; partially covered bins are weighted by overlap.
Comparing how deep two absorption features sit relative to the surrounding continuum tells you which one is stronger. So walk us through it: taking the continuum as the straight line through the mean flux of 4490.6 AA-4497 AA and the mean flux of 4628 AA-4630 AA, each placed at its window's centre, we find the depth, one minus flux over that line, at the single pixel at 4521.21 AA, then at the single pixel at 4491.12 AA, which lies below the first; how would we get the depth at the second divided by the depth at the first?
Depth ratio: 2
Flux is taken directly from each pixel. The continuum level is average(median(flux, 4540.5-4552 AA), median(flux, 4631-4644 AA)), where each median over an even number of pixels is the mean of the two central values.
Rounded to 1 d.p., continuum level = 26.8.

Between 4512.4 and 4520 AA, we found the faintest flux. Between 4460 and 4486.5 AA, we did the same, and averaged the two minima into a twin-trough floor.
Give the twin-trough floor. 24.9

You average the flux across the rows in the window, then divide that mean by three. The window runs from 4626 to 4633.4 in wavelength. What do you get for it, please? 9.15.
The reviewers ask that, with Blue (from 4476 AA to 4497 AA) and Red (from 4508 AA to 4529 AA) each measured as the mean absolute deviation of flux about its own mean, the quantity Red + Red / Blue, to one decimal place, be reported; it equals 1.7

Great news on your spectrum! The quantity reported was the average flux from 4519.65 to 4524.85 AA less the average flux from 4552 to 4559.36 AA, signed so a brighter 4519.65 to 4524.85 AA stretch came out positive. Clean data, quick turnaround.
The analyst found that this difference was -0.3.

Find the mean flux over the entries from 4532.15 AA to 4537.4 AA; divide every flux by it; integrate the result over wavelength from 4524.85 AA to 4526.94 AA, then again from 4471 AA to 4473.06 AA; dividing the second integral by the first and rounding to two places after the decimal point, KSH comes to 1.04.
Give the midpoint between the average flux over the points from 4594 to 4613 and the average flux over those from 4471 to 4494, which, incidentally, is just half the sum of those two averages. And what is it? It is 26.5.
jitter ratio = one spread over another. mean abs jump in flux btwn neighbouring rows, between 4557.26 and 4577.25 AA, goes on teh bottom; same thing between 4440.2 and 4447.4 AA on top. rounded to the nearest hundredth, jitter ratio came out 0.74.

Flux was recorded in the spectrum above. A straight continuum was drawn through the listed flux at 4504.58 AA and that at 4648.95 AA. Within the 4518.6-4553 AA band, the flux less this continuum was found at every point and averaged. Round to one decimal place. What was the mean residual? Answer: -1.5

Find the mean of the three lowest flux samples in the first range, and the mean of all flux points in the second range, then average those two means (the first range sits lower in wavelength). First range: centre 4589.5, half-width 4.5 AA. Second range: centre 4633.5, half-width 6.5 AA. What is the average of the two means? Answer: 26.5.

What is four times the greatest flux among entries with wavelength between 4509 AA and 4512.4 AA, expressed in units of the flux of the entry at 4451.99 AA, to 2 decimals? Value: 4.12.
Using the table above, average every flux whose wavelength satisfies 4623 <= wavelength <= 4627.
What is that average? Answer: 26.0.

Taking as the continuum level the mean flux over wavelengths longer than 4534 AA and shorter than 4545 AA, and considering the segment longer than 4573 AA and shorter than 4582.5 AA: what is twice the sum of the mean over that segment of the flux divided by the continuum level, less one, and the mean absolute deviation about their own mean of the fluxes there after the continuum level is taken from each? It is 2.60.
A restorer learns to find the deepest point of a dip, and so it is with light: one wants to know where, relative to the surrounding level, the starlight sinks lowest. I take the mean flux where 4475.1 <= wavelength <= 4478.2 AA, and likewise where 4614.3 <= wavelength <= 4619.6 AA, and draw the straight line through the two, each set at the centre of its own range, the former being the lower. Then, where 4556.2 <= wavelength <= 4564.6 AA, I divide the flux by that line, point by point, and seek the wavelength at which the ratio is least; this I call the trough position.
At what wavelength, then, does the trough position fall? 4556.74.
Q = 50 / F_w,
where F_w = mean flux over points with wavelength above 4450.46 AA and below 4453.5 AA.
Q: 1.890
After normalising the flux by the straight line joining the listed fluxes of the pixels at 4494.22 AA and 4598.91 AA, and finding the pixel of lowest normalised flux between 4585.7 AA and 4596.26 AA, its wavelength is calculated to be 4587.27 AA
